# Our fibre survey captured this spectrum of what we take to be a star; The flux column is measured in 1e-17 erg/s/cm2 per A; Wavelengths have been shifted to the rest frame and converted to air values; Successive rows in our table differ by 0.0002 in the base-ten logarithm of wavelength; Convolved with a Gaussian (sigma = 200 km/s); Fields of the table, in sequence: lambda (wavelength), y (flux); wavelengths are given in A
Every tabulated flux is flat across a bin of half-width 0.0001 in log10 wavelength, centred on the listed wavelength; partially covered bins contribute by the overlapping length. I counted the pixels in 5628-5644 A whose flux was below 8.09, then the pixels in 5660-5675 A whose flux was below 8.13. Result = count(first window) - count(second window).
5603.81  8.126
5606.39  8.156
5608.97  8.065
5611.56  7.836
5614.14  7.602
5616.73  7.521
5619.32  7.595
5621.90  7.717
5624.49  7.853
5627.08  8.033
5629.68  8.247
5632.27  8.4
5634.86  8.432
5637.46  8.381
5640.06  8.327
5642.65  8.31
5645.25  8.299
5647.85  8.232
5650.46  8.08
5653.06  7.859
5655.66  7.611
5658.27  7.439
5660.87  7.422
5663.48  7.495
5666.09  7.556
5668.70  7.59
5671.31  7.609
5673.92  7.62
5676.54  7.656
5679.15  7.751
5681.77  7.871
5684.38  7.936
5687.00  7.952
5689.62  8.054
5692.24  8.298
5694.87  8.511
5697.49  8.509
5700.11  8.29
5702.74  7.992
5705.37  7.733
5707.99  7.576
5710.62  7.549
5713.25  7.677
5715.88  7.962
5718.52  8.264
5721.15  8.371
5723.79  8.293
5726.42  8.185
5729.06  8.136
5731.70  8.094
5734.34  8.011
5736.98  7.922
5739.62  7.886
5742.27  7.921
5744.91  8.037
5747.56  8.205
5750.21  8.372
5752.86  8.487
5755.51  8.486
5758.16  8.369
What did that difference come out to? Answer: -6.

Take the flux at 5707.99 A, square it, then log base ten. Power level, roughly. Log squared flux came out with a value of 1.76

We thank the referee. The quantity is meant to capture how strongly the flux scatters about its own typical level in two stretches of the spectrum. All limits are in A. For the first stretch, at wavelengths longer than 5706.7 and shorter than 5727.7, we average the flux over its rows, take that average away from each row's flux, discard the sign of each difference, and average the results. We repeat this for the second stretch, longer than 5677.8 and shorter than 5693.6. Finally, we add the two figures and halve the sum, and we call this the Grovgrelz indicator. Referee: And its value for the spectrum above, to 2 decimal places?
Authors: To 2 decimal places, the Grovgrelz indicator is 0.21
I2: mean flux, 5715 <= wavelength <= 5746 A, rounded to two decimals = 8.09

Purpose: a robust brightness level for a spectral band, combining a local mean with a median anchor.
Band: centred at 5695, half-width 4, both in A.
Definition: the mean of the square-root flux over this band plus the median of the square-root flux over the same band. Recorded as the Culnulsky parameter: 5.82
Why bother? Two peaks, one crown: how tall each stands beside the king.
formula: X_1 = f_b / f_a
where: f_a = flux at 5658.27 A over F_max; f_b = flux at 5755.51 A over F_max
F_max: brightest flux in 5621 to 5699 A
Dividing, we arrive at 1.14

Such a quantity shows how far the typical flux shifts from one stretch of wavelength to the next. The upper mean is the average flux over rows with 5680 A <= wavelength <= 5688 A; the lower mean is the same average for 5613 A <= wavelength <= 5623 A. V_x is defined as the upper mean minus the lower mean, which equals 0.3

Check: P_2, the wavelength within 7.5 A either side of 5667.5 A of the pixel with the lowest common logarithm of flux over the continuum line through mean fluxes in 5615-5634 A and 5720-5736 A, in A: 5660.87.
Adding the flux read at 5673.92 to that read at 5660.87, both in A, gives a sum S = 15.0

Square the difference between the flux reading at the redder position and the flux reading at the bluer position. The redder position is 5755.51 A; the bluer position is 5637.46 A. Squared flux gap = 0.011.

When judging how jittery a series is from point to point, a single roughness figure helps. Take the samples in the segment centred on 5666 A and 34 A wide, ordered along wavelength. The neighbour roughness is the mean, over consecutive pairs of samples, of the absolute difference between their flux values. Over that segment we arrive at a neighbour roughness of 0.092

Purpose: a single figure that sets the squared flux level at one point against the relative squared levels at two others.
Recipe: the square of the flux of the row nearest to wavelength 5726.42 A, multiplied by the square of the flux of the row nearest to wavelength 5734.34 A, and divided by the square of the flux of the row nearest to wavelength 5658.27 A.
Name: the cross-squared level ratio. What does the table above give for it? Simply 78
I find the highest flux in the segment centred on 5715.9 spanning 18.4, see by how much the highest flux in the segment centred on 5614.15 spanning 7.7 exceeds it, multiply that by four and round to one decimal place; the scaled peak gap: -2.1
